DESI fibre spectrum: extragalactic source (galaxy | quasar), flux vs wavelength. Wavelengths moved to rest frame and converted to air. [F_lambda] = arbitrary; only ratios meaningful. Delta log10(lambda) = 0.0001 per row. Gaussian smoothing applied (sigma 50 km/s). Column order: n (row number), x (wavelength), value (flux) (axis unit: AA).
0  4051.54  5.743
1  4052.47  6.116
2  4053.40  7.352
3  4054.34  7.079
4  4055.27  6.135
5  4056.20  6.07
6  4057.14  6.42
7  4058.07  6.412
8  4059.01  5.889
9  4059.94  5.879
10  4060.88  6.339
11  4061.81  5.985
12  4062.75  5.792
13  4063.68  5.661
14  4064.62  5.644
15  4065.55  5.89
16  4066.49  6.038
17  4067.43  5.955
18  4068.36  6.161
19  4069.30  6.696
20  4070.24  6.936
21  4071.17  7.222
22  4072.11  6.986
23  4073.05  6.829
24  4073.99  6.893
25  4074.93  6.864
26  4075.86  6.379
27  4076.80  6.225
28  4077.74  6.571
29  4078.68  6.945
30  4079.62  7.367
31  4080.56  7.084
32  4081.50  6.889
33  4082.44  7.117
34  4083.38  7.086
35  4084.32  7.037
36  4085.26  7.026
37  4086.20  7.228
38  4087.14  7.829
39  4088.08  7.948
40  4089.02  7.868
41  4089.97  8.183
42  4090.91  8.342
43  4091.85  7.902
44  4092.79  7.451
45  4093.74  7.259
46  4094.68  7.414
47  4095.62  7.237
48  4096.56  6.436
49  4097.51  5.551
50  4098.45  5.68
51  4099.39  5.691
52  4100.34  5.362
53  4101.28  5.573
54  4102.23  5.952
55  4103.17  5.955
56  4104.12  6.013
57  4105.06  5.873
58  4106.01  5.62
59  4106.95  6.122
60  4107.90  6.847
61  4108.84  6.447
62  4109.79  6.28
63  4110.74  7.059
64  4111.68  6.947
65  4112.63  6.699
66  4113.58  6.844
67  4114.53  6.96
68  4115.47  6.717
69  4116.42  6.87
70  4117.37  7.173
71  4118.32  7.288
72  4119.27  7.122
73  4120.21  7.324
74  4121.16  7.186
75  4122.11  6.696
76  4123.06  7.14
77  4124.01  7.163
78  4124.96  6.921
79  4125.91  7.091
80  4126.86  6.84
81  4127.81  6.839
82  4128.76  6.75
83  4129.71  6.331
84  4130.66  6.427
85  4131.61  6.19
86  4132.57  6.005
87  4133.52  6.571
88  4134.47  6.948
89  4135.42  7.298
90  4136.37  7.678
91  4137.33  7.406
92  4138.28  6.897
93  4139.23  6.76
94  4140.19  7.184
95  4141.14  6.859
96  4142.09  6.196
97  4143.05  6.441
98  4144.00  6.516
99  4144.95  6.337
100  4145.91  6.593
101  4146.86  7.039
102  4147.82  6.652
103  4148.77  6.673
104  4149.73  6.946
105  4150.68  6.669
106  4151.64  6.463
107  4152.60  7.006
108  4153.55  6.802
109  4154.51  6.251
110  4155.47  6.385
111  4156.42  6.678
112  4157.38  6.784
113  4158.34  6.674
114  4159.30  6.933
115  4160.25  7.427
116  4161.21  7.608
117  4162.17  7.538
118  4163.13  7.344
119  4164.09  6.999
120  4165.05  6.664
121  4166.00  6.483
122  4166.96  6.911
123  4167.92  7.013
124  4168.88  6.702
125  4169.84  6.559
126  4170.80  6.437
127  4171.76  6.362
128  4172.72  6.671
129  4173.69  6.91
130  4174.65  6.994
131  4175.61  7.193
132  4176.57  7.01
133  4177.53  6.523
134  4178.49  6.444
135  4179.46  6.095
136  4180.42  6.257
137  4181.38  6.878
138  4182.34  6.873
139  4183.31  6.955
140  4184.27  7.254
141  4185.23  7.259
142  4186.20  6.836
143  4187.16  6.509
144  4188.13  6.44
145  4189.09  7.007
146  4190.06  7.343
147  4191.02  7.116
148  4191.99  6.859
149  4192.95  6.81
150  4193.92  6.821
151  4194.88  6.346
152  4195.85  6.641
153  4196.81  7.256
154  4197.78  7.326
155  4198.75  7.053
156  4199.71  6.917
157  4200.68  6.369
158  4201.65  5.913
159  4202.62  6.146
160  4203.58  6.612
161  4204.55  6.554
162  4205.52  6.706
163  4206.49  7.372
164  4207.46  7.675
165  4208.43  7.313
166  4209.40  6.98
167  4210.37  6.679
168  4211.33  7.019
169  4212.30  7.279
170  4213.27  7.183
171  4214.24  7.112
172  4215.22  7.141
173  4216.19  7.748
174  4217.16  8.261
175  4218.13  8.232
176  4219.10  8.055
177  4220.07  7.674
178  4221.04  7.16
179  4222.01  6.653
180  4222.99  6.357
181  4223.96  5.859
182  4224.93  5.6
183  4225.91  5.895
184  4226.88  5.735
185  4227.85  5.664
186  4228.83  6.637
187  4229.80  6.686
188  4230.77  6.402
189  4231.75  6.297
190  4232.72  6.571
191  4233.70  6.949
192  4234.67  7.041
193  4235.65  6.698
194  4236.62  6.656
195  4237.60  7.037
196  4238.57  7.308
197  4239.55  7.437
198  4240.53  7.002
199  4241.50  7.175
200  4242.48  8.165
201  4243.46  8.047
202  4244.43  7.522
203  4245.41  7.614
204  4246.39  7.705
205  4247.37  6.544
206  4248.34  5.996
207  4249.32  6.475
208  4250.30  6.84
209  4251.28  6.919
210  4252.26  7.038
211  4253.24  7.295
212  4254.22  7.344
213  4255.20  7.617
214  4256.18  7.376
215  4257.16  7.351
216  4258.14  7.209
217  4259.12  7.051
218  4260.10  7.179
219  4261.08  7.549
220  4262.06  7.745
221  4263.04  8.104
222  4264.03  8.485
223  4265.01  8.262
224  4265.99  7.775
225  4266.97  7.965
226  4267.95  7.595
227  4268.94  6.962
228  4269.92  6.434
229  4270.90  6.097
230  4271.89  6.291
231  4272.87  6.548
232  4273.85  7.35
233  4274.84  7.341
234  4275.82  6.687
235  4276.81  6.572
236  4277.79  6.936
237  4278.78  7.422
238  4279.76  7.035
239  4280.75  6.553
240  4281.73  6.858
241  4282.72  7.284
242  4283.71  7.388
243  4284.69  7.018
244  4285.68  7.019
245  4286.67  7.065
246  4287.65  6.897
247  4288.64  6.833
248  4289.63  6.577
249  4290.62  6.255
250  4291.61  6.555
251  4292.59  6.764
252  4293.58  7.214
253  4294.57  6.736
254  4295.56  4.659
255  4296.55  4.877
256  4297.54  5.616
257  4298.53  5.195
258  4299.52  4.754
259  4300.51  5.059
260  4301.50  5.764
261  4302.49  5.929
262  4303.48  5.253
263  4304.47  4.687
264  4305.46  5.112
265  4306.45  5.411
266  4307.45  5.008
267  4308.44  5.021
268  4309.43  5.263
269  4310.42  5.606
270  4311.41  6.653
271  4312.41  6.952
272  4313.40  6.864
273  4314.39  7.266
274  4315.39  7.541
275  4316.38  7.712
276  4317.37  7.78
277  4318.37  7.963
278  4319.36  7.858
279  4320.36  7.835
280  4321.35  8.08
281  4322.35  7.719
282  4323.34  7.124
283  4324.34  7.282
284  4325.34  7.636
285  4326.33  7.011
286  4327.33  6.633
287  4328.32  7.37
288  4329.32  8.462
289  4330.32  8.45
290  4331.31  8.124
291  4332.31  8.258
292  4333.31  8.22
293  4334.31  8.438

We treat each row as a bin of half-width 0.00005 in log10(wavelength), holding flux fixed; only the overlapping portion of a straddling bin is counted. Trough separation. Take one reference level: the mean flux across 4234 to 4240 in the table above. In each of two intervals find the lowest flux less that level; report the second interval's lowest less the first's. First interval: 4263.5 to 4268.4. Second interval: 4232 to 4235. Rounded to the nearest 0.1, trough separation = -1.0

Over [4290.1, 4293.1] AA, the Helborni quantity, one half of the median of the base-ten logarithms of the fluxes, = 0.408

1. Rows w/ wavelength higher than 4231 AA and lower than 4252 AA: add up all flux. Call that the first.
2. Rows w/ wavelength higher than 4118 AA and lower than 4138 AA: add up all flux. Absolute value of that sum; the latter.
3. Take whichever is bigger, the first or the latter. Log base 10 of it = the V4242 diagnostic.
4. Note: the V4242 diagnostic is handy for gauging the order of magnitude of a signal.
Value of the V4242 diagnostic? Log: 2.17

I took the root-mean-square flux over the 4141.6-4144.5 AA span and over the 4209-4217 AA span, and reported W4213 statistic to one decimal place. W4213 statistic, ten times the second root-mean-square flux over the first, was 11.2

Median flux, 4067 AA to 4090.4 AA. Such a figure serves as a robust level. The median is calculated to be 6.99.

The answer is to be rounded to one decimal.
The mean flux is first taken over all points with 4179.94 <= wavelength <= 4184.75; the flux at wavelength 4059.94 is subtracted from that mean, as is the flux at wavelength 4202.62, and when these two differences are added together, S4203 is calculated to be 1.7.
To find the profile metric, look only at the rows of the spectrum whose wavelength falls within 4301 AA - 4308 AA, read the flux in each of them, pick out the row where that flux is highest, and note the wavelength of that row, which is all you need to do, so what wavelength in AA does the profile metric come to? 4302.49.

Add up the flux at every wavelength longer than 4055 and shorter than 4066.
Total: 72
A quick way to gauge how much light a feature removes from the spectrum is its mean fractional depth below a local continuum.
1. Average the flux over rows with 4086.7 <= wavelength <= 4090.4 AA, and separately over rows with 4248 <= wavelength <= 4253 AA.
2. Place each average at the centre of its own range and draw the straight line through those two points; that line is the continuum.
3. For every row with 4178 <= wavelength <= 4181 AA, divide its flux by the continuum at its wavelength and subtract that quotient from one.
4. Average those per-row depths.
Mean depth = 0.13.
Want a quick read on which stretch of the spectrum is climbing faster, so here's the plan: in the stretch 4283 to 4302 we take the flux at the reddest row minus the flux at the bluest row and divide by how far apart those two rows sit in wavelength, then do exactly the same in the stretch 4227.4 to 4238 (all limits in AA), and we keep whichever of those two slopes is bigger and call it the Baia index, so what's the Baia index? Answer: 0.14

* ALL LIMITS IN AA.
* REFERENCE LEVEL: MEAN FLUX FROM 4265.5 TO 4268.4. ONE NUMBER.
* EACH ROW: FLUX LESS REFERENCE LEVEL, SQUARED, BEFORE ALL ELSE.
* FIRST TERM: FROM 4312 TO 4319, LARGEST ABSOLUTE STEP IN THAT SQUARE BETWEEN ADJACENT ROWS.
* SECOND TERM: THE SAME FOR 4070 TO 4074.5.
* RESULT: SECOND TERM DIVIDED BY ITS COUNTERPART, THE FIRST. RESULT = 0.70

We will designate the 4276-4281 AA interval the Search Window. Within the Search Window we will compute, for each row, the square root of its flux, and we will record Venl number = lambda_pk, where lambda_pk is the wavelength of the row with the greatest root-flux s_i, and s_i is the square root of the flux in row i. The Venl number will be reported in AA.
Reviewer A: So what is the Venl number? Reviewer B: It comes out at 4278.78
